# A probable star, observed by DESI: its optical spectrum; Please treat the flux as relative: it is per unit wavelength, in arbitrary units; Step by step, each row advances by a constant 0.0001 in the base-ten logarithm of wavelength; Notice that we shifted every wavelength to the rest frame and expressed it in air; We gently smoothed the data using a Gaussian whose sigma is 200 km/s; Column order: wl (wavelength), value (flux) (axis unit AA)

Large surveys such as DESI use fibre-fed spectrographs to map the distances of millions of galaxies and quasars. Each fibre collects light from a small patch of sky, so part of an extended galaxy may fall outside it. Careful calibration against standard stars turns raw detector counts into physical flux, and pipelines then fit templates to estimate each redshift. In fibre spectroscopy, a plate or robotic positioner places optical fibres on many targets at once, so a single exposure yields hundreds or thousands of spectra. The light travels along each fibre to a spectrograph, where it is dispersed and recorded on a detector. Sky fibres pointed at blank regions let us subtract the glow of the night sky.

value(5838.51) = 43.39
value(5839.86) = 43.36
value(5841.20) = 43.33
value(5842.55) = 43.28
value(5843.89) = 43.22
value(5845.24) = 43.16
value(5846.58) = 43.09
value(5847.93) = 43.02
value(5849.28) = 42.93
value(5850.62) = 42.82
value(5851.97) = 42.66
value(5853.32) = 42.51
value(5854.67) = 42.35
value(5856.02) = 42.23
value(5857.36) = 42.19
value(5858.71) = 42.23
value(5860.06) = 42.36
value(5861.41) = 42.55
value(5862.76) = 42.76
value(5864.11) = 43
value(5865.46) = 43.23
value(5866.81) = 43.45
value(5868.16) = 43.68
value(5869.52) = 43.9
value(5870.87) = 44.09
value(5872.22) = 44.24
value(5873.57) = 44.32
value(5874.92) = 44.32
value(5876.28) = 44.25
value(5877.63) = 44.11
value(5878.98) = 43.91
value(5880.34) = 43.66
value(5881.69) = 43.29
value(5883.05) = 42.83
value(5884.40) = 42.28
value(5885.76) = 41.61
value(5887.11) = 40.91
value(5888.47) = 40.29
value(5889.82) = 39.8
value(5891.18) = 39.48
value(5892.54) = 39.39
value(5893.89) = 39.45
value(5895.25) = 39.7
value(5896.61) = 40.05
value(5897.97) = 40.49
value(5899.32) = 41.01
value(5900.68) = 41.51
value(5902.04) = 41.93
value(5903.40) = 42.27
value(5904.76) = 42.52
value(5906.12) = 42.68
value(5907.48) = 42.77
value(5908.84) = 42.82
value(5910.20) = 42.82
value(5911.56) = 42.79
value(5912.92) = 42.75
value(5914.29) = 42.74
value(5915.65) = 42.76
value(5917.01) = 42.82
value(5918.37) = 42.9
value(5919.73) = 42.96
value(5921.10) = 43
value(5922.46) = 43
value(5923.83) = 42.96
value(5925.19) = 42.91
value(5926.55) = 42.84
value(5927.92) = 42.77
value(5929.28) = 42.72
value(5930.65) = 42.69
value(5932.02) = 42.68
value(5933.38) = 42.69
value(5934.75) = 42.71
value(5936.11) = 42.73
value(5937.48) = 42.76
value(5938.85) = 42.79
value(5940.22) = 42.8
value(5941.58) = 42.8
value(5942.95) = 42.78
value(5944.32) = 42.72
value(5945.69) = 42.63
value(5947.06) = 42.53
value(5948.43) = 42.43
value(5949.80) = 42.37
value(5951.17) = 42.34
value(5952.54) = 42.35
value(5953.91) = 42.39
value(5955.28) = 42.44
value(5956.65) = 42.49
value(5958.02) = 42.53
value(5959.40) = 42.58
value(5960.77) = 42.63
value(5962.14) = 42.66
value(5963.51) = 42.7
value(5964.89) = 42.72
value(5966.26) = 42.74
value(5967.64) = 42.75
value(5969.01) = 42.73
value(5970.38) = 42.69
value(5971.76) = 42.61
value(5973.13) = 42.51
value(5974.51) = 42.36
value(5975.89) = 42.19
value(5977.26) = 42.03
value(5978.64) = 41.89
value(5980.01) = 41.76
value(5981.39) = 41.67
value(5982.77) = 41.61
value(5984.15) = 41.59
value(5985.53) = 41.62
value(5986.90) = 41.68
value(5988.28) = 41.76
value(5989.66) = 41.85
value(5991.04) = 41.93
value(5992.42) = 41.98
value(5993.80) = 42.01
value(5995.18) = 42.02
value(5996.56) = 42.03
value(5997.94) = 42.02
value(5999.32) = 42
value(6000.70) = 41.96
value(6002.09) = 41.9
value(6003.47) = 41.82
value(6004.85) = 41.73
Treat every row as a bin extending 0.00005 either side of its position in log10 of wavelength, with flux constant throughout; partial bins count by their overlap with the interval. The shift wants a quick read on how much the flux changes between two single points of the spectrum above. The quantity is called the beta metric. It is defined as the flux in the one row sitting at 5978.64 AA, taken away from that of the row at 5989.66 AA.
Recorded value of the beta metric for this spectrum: -0.04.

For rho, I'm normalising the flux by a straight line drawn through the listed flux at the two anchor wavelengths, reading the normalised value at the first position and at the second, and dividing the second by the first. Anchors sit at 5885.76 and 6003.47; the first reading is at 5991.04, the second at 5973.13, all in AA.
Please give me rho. 1.01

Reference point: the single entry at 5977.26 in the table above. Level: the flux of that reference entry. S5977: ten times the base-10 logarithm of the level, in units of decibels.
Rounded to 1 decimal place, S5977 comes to 16.2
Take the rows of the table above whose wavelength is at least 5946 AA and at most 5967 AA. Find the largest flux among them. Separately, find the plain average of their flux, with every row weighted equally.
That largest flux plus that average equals 85.3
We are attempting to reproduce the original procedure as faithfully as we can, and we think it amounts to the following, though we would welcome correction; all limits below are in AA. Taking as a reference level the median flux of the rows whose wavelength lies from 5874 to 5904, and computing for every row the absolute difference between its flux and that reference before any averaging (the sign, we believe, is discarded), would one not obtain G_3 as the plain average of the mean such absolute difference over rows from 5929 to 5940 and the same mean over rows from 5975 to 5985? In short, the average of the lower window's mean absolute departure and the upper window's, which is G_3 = 0.7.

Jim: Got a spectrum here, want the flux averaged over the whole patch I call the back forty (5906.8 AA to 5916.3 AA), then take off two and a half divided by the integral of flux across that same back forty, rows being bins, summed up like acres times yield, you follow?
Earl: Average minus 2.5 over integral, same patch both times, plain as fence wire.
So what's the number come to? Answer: 42.8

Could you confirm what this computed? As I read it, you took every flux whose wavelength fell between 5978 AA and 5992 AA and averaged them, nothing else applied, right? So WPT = 41.7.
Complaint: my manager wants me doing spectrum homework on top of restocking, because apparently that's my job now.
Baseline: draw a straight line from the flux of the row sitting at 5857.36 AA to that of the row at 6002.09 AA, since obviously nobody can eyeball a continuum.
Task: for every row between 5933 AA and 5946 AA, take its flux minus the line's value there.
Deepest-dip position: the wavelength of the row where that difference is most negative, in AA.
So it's 5945.69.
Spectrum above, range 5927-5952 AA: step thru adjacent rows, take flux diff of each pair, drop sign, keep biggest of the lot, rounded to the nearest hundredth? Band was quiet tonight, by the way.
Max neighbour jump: 0.10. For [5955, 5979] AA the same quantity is 0.17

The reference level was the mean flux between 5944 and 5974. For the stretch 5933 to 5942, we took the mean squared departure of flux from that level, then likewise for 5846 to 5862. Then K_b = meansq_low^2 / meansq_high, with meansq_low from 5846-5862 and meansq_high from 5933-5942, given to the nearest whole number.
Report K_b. 0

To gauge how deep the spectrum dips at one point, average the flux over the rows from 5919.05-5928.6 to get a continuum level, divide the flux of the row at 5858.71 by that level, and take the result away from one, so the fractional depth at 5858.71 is 0.016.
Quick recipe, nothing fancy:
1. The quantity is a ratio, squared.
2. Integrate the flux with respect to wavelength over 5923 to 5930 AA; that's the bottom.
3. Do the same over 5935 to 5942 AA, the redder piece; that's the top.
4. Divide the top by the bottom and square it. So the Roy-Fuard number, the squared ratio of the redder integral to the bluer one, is 1.00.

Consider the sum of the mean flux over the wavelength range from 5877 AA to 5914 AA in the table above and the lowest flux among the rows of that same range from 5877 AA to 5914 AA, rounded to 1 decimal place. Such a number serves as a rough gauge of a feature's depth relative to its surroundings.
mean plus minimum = 81.1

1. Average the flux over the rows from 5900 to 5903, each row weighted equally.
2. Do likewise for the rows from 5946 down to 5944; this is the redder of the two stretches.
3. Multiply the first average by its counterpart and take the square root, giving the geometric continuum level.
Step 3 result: 42.2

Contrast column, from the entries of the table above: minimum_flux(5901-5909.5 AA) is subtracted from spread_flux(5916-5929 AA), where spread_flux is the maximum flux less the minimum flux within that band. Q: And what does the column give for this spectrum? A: -41.7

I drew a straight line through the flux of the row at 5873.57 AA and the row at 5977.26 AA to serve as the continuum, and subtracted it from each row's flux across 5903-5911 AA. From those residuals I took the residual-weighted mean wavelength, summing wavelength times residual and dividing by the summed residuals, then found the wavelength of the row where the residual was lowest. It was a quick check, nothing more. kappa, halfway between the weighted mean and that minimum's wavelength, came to 5904.8 AA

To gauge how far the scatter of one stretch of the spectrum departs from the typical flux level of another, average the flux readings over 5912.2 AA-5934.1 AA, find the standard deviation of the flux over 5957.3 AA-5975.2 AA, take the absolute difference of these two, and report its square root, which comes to 6.54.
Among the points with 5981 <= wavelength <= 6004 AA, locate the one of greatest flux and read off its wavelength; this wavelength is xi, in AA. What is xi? 5996.56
